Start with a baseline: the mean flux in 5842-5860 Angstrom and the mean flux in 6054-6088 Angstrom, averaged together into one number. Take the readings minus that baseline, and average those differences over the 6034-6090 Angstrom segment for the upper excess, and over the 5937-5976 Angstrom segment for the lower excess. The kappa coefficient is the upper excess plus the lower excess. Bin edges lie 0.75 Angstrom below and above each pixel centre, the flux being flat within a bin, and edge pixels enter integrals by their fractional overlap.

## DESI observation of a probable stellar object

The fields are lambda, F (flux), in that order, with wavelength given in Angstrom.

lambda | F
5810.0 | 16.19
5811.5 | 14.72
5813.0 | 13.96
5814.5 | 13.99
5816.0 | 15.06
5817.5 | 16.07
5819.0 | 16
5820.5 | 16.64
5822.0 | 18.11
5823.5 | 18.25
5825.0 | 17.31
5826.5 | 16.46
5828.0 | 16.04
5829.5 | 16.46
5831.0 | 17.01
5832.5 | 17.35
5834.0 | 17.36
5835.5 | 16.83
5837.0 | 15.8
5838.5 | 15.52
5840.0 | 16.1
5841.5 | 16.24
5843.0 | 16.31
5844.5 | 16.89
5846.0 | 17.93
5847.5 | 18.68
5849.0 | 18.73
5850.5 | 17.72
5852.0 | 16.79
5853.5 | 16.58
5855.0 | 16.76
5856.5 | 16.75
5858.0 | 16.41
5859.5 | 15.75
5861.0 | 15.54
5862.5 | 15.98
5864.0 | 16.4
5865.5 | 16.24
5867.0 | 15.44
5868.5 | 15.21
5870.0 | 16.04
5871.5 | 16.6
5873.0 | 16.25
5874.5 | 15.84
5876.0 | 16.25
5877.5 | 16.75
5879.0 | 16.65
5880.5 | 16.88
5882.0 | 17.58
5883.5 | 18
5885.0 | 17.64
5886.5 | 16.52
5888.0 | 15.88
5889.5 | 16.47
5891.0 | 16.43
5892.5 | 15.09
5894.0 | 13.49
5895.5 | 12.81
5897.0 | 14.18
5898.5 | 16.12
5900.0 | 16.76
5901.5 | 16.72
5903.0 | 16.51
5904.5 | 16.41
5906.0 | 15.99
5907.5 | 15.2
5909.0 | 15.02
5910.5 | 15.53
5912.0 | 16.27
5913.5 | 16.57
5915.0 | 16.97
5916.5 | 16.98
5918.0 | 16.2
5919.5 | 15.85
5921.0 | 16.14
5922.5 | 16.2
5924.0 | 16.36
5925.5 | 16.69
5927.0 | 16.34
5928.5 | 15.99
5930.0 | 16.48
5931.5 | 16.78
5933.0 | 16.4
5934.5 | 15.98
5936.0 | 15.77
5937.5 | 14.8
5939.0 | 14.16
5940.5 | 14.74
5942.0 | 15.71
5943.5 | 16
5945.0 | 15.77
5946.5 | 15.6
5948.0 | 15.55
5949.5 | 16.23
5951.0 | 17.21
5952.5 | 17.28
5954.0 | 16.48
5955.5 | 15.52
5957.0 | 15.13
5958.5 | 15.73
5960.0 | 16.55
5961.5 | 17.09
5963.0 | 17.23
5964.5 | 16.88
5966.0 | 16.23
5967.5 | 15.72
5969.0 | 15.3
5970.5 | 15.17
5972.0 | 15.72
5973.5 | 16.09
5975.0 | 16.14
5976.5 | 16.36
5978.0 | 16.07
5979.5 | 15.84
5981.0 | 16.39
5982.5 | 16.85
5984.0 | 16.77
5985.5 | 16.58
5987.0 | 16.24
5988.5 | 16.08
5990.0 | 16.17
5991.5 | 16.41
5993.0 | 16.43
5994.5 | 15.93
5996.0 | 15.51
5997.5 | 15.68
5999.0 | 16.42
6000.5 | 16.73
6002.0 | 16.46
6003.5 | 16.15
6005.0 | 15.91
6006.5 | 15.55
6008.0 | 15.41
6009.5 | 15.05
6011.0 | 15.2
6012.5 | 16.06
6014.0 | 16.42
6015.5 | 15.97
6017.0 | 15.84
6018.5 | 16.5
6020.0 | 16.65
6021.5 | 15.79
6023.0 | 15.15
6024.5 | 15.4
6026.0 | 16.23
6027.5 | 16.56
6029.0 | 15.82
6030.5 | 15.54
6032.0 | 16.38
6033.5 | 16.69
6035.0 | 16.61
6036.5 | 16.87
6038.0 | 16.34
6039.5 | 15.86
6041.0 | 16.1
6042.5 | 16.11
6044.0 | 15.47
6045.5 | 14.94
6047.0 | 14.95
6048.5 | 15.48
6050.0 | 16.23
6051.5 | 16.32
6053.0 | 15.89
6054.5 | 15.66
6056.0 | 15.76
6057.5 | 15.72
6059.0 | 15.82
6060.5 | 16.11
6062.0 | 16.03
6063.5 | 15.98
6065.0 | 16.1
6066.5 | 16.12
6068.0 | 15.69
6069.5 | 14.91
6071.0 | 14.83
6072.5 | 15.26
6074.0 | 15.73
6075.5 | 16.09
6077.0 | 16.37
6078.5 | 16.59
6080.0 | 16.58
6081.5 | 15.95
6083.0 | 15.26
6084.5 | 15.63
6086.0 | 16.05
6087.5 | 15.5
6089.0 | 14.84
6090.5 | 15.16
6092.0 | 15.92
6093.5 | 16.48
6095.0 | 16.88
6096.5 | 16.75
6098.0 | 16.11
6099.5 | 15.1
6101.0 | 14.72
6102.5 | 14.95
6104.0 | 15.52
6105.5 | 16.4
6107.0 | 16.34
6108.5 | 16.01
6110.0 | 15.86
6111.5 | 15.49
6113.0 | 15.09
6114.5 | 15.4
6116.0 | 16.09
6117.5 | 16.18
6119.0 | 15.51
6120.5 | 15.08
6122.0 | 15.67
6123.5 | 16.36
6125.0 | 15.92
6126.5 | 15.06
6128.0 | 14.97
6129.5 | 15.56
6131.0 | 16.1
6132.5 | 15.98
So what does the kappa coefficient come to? -1.17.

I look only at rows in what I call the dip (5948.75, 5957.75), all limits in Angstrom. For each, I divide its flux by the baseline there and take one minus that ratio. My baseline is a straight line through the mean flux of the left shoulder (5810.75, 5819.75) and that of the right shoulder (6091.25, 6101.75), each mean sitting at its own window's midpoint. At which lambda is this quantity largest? 5957.0 Angstrom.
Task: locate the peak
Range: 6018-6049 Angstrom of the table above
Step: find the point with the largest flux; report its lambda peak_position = 6036.5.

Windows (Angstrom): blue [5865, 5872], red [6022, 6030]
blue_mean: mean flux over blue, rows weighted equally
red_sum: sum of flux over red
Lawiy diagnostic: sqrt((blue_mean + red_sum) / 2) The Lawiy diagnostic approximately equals 6.89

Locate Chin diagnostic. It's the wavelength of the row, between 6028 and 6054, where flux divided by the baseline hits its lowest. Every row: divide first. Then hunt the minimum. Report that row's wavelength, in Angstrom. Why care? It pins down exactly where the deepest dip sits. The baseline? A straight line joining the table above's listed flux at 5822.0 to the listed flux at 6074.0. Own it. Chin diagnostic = 6045.5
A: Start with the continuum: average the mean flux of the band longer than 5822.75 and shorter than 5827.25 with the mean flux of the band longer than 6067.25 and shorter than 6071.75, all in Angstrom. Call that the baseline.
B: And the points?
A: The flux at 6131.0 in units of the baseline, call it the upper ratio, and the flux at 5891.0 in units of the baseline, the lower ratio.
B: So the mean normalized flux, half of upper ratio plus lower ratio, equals 1.00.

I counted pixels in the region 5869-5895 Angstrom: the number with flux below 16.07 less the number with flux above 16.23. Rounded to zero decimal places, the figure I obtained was -7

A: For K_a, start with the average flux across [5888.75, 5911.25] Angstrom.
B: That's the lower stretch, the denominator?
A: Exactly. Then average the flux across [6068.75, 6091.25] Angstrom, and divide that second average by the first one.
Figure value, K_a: 1.01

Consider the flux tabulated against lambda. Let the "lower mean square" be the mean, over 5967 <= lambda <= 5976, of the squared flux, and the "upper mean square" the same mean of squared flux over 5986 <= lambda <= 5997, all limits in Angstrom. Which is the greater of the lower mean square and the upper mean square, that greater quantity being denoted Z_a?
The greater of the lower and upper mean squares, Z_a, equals 260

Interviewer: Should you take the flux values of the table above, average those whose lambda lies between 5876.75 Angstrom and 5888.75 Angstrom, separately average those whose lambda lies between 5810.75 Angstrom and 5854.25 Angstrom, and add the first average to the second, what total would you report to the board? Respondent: 33.57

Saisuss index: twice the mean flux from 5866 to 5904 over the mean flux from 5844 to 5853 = 1.81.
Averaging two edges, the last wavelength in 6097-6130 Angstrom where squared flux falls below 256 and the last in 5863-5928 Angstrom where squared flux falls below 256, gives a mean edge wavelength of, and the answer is 6024.5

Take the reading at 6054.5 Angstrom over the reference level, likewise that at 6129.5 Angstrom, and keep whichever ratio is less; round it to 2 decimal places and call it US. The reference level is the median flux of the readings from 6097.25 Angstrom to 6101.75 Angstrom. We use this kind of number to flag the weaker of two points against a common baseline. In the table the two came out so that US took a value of 1.03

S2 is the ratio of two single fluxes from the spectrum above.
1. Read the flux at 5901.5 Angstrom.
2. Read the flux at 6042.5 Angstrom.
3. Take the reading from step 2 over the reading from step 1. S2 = 0.96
